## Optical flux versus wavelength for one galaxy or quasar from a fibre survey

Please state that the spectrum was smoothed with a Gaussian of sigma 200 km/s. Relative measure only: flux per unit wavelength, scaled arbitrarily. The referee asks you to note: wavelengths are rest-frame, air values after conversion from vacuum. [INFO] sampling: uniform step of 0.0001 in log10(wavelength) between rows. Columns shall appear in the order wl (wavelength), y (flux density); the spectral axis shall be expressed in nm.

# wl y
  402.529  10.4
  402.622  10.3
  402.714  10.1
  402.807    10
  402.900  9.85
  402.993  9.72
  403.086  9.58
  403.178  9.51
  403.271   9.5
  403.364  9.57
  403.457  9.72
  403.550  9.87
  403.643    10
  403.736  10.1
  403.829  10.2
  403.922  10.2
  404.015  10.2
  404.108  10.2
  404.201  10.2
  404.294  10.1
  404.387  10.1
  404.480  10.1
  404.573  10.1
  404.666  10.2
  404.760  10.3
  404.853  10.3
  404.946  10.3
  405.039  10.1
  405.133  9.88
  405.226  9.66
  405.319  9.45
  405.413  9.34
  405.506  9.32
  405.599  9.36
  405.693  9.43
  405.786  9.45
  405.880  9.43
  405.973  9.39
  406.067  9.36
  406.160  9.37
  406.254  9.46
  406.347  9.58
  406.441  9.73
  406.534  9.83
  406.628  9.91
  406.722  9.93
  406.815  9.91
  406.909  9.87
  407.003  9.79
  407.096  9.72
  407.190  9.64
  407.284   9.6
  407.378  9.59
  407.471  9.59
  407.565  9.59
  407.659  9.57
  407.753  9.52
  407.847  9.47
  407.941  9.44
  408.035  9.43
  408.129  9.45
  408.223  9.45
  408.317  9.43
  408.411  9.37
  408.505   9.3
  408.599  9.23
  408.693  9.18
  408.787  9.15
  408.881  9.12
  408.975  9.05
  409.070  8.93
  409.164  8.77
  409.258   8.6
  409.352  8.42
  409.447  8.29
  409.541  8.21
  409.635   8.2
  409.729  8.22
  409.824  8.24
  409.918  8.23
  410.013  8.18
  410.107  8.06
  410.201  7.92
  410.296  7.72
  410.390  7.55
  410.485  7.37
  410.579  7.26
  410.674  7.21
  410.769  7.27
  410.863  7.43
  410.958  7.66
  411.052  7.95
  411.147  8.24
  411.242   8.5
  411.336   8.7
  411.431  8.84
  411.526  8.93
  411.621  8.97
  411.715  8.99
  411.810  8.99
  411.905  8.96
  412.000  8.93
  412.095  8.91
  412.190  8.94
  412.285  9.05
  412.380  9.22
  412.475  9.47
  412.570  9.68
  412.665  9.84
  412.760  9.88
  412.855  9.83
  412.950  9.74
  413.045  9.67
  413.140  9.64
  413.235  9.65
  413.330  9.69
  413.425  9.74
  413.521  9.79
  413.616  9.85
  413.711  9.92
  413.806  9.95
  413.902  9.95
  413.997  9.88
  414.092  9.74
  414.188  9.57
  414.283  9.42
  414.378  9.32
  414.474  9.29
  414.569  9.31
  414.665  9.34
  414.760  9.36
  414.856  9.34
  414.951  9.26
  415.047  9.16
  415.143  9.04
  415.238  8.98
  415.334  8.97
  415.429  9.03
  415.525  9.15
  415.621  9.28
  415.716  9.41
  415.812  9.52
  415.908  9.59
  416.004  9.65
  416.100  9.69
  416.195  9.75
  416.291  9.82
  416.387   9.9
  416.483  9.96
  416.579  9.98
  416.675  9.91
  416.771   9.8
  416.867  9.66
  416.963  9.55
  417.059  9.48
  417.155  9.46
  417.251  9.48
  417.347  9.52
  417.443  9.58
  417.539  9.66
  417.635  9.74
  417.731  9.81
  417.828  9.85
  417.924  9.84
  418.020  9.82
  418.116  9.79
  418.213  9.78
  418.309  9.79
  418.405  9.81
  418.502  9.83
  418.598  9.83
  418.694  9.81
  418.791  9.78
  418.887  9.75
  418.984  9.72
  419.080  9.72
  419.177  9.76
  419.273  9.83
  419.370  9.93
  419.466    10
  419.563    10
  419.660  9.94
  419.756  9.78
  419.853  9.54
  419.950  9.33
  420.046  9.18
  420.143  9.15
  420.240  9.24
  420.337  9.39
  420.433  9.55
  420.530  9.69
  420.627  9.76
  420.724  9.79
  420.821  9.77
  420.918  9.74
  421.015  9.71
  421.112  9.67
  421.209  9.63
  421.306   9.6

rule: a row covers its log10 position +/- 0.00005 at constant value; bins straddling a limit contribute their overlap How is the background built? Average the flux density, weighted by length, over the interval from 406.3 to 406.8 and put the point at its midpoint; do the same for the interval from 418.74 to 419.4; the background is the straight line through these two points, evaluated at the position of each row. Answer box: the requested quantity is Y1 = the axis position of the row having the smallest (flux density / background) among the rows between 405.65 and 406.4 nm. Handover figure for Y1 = 406.067 nm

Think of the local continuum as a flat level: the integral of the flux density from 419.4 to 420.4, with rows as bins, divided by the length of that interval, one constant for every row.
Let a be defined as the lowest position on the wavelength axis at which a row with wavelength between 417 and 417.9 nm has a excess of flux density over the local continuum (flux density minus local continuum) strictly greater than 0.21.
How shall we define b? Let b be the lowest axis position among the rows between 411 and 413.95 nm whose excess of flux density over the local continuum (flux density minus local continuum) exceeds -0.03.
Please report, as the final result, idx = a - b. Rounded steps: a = 417.731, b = 412.570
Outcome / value 5.16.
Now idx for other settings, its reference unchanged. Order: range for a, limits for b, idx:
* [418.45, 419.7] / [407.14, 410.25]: 11.31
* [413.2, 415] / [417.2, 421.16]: -3.92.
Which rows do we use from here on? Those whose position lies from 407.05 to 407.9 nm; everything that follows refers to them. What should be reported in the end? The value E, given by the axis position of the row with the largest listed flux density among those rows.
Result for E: 407.096 nm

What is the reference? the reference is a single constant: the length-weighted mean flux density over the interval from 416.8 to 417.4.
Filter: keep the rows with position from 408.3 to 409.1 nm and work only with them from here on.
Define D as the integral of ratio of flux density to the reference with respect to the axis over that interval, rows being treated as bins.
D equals 0.771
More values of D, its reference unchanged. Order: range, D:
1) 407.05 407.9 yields 0.854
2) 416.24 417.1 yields 0.882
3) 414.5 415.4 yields 0.868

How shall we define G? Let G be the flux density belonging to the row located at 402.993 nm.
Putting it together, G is 9.72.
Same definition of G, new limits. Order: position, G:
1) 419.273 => 9.83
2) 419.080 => 9.72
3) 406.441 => 9.73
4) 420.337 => 9.39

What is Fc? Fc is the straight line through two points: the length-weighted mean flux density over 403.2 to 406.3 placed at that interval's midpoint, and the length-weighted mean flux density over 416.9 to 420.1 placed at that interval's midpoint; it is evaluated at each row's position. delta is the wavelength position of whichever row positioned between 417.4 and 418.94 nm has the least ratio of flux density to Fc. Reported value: 417.443 nm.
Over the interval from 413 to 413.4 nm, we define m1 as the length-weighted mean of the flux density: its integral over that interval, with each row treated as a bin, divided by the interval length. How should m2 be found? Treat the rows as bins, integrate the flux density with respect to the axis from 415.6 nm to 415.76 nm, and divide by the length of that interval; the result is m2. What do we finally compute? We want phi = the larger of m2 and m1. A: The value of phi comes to 9.7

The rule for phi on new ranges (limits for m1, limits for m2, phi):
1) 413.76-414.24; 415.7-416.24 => 9.8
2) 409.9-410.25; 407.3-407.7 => 9.6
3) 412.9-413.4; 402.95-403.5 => 9.7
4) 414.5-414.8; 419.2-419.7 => 9.9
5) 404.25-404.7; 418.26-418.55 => 10.1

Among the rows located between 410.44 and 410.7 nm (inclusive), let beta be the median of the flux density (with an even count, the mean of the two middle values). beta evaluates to 7.26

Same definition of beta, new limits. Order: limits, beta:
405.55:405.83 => 9.43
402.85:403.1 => 9.72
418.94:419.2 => 9.72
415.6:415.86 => 9.41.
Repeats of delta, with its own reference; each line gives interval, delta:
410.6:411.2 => 410.674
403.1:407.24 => 405.506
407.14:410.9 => 410.674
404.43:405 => 404.480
